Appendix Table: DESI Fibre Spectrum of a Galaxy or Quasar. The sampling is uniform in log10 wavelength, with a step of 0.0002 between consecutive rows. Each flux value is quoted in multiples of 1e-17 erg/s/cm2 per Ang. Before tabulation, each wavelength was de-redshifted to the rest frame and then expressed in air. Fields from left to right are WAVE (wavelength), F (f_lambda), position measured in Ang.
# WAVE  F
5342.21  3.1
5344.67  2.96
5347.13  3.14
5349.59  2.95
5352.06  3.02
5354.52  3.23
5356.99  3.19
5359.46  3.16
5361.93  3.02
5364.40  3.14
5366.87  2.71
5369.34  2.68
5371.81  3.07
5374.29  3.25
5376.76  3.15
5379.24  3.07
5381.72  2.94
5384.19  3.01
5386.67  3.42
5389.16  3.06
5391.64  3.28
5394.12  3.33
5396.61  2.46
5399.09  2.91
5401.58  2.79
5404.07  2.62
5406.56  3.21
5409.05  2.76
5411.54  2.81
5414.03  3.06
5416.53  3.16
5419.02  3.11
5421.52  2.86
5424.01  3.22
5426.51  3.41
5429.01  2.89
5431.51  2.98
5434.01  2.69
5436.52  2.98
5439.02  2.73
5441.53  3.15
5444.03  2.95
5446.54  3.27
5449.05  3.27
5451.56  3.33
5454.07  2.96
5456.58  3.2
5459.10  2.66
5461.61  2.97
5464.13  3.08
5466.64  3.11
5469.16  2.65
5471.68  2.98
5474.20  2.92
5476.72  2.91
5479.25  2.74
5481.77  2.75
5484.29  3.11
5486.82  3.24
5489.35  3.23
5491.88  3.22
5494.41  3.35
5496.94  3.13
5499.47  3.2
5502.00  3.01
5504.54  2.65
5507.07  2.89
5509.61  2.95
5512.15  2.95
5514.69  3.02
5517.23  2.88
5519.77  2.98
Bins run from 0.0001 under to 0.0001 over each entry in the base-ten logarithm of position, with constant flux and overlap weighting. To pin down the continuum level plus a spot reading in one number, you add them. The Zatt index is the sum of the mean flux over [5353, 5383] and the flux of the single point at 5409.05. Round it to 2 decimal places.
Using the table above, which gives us 5.81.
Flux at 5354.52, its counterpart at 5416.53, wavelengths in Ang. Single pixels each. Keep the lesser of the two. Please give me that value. 3.16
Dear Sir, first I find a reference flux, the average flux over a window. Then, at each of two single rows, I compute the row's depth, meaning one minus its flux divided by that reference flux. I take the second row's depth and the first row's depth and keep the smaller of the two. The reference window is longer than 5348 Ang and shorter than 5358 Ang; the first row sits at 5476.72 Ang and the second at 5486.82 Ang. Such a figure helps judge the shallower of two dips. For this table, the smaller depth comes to -0.05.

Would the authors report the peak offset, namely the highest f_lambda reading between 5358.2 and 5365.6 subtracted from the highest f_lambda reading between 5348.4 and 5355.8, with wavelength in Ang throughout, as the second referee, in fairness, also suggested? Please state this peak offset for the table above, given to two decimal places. 0.07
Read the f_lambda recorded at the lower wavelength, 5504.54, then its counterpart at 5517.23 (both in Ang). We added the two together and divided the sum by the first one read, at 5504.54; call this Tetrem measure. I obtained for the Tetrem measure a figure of 2.09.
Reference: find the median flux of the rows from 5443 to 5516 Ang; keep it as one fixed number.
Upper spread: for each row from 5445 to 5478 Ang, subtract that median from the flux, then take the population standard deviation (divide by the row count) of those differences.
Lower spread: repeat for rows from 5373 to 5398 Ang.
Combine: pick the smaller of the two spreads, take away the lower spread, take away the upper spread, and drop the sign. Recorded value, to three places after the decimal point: 0.257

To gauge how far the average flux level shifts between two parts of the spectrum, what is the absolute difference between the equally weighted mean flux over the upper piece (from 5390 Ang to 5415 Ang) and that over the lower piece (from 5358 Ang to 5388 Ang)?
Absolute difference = 0.13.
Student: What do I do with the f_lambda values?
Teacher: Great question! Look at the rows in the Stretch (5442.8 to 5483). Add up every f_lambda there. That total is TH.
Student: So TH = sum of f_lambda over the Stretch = 48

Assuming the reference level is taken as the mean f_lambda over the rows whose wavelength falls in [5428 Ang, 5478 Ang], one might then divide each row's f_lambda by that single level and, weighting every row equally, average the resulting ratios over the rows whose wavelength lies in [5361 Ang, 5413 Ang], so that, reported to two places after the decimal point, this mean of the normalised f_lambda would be 1.00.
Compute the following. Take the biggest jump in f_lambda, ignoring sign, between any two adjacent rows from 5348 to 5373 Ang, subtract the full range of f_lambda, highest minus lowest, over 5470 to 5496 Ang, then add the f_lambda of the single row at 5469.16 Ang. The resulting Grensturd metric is 2.47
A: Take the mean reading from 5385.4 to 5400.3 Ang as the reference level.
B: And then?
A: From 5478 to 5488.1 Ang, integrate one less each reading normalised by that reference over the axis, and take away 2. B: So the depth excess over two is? -1.6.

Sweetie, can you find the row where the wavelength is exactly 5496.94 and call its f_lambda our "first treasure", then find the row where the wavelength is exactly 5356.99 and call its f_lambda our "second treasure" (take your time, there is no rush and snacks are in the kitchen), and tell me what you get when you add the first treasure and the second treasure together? 6.32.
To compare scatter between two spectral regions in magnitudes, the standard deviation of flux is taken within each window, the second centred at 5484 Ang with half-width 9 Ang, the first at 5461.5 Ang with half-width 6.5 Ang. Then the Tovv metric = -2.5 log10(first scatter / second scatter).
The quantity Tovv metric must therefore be 0.1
